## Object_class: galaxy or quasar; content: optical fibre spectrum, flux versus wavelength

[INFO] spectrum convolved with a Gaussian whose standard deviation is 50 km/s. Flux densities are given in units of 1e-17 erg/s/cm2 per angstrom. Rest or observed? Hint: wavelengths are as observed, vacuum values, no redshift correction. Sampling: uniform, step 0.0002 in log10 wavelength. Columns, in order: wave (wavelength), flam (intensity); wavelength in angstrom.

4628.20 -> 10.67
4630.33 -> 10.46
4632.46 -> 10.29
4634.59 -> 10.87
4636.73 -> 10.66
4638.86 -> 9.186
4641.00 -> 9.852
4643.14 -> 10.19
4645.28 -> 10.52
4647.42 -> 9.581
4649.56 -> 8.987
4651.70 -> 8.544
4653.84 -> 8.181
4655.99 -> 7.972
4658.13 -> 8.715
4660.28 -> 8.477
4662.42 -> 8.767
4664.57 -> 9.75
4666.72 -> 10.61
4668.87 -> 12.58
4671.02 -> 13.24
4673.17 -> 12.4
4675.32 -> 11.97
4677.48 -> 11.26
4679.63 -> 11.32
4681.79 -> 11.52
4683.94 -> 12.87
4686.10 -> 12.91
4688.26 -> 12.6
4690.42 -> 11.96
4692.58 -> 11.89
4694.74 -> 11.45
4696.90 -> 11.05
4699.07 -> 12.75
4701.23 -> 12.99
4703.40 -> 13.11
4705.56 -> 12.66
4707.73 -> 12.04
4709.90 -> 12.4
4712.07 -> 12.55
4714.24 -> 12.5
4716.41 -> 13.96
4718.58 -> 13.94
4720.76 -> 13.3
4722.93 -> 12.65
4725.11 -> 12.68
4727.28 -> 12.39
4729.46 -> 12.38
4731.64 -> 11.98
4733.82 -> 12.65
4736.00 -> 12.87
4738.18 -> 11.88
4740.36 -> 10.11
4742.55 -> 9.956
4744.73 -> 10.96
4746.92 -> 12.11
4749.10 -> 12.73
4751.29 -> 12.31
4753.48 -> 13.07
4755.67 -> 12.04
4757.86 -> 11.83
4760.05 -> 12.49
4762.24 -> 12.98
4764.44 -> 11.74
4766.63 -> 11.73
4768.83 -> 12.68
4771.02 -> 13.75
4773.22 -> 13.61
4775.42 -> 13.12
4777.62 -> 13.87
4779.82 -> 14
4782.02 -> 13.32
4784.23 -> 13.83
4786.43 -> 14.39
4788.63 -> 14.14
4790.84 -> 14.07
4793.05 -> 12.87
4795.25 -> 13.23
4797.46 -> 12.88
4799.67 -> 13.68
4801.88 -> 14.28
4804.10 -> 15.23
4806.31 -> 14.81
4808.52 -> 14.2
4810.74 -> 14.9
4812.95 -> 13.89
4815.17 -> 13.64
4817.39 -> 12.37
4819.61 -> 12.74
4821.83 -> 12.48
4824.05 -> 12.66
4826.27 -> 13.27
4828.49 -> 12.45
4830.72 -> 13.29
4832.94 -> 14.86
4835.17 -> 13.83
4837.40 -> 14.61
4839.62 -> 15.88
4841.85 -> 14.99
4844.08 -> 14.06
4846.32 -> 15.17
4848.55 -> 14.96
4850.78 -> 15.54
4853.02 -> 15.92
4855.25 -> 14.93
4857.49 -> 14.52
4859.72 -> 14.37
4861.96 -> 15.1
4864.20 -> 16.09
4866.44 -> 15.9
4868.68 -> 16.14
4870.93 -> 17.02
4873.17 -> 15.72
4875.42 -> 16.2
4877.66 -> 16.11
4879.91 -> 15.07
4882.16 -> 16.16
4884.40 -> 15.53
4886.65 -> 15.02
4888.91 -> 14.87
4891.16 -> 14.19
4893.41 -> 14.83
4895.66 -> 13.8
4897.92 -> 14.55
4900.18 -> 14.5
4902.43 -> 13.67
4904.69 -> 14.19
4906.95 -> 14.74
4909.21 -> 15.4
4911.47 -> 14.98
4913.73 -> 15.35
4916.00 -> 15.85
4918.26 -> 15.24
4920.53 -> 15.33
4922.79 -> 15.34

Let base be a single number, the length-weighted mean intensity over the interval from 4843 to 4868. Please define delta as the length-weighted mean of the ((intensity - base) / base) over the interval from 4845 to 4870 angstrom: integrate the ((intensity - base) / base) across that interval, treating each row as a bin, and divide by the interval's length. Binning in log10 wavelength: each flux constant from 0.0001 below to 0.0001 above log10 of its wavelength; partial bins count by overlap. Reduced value 0.01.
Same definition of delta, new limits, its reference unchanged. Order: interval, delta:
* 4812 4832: -0.14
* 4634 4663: -0.39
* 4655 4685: -0.29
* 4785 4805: -0.09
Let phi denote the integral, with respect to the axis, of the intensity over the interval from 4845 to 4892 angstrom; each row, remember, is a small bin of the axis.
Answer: 726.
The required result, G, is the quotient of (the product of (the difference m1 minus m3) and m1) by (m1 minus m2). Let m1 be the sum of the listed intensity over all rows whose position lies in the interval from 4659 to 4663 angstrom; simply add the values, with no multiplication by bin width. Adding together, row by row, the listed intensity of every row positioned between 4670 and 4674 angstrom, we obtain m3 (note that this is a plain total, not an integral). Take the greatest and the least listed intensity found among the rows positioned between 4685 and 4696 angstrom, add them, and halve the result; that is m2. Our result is -29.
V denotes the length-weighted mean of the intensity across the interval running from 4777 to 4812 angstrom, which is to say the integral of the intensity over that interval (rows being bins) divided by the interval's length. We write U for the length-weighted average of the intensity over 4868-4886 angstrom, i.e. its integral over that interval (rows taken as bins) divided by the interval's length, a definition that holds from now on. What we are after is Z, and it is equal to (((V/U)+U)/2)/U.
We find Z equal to 0.527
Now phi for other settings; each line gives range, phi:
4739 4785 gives 574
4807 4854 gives 662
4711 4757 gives 567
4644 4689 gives 477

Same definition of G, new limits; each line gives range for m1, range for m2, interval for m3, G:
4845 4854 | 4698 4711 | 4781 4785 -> 43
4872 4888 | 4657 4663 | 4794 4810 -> 12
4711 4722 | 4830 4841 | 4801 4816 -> -44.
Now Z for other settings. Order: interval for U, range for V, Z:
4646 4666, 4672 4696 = 0.577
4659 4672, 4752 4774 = 0.557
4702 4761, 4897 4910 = 0.547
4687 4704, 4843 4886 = 0.552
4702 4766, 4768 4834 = 0.545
